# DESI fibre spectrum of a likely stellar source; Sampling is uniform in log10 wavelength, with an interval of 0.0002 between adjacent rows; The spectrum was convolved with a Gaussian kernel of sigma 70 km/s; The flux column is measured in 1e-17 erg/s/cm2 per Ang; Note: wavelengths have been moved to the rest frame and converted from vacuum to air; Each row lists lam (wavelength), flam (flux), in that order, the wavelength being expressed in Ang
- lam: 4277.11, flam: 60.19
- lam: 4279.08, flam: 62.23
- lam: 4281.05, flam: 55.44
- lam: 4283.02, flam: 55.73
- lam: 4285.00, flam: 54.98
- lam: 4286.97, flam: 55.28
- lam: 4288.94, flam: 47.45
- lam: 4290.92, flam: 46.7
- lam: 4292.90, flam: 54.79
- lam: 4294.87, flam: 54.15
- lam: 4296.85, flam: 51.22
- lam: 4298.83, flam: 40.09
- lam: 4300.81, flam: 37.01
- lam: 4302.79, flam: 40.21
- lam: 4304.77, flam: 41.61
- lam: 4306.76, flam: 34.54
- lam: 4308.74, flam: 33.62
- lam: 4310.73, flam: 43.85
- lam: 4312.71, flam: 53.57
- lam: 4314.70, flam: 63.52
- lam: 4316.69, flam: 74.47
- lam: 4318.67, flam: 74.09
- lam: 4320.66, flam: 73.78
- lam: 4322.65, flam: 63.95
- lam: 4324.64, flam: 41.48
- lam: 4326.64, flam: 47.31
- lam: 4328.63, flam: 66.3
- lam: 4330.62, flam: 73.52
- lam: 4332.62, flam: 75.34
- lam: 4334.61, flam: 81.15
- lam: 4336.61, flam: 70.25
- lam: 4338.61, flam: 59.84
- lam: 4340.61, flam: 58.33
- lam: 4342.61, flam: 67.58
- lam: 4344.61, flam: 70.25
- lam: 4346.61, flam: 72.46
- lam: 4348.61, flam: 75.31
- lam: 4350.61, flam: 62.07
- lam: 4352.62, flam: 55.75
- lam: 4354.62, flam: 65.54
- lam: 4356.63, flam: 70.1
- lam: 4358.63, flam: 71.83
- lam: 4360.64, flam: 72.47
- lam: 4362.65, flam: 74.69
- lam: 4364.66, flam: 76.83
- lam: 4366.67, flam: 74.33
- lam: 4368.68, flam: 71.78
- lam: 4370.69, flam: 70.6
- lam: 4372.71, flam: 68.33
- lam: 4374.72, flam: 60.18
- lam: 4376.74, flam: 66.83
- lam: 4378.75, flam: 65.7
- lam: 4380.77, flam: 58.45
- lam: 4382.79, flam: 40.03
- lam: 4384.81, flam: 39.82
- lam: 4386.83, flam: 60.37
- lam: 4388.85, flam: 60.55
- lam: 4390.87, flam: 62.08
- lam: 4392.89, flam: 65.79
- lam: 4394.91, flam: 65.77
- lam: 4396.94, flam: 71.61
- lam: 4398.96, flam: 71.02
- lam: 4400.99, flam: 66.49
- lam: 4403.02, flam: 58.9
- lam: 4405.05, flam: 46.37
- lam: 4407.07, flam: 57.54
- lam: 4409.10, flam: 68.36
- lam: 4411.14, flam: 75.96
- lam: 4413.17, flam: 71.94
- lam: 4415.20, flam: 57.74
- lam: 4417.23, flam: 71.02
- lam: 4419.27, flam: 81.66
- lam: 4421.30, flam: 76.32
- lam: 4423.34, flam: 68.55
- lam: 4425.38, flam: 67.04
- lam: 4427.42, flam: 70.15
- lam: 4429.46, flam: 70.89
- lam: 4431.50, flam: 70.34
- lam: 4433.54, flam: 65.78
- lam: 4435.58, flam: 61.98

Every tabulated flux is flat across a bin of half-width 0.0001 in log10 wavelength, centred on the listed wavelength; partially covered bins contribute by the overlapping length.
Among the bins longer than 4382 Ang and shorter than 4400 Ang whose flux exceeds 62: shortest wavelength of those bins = 4390.87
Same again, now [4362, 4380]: 4362.65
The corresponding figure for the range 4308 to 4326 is 4314.70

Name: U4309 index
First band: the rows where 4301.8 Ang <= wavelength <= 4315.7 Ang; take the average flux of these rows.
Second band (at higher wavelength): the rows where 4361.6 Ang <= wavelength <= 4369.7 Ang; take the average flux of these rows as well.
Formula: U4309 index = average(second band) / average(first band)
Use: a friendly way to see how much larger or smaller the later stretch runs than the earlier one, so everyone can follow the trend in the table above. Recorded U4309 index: 1.68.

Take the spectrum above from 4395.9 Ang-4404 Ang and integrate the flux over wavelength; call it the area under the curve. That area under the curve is 543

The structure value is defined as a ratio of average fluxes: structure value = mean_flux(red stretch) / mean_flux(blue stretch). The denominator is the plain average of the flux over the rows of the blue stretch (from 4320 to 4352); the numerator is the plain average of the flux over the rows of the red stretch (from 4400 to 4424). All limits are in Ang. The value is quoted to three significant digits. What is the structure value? 1.01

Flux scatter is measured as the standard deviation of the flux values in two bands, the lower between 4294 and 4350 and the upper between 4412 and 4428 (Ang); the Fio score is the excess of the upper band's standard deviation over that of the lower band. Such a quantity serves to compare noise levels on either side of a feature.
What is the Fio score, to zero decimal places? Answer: -8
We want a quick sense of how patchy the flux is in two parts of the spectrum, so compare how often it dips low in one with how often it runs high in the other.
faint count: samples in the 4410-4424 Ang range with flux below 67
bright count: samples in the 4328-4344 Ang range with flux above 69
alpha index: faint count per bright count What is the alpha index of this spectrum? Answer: 0.25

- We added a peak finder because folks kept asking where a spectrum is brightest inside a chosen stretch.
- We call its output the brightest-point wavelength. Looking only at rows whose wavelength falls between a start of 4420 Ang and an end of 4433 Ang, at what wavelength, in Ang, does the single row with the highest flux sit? 4421.30 Ang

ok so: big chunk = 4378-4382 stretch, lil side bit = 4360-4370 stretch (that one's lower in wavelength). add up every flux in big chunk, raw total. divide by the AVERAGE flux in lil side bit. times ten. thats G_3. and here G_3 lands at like 17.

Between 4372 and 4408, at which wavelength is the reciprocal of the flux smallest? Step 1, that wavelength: 4396.94 Ang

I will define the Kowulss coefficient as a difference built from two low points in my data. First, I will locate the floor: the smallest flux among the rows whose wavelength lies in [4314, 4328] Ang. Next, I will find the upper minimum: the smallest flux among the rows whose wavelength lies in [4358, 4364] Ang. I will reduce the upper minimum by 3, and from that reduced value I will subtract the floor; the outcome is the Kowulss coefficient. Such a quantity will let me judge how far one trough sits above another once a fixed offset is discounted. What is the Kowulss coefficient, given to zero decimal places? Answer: 27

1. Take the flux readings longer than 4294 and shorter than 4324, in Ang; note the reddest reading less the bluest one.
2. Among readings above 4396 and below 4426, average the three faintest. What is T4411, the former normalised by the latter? 0.18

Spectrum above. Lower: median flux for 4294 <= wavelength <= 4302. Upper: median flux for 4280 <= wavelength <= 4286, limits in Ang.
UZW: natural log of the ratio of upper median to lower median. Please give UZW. 0.19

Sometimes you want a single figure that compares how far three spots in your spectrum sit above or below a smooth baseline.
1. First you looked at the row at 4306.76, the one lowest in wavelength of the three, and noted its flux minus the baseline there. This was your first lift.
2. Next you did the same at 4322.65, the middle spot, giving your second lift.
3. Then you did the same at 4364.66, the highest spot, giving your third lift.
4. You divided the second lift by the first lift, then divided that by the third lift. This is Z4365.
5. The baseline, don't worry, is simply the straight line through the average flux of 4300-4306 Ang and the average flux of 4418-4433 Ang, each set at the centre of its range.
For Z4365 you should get -0.15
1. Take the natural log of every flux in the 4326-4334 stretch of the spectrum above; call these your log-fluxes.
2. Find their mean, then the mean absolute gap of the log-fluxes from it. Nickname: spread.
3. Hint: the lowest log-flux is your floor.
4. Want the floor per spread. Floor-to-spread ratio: 25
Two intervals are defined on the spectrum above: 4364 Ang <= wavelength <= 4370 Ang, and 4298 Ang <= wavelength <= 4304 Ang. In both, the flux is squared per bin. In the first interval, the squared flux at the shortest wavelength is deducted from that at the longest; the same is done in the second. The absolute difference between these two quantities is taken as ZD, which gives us 760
